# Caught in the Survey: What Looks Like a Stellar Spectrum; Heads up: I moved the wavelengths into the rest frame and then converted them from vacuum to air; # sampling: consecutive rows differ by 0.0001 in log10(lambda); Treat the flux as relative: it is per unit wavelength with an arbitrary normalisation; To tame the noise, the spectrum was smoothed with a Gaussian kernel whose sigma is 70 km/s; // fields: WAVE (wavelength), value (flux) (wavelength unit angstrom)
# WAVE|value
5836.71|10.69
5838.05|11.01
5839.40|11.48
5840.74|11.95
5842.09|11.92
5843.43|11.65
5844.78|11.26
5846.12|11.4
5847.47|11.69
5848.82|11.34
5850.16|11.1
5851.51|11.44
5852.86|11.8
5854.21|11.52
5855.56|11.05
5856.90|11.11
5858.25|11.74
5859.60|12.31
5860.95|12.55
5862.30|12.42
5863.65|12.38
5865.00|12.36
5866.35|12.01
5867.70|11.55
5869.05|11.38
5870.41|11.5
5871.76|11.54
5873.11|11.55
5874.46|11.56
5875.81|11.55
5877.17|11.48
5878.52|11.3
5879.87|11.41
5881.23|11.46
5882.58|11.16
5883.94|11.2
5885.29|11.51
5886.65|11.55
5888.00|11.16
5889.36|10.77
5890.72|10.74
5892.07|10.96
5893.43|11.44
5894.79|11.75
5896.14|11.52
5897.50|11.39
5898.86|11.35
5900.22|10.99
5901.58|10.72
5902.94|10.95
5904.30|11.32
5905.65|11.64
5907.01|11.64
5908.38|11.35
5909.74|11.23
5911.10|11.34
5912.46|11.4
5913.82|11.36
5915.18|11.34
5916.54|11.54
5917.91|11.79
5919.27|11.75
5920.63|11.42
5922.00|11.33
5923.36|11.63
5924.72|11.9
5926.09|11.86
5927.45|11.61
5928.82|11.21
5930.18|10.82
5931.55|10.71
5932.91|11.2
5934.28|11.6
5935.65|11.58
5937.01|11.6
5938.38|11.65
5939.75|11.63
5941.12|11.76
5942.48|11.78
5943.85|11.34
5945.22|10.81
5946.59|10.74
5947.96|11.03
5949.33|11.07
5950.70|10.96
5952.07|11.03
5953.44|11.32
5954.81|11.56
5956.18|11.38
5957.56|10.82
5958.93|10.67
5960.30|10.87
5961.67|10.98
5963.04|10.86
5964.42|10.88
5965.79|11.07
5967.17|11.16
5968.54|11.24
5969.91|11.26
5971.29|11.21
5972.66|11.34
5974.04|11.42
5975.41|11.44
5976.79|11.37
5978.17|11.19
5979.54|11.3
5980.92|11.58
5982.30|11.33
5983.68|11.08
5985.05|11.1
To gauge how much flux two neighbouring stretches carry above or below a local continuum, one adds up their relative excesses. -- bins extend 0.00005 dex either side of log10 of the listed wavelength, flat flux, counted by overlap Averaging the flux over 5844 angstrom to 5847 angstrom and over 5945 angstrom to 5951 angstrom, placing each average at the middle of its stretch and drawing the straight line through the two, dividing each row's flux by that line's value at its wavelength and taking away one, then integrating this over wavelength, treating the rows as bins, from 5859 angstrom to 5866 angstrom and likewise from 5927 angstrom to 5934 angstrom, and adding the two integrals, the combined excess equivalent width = 0.76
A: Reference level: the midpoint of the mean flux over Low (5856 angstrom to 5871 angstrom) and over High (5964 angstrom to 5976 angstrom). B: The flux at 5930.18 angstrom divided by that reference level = 0.93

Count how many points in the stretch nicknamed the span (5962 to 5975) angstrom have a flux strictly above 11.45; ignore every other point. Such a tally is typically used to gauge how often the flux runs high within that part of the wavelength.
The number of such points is 0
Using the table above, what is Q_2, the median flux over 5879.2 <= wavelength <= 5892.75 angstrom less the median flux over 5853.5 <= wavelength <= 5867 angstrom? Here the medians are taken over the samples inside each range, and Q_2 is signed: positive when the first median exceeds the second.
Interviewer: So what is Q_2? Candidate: -1.0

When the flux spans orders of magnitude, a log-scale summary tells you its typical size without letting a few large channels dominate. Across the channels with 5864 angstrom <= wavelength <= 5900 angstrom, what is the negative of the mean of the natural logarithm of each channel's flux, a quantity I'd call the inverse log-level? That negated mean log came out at -2.44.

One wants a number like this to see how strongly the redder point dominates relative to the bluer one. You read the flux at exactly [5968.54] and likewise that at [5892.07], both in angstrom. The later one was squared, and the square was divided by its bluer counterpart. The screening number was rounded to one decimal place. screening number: 11.5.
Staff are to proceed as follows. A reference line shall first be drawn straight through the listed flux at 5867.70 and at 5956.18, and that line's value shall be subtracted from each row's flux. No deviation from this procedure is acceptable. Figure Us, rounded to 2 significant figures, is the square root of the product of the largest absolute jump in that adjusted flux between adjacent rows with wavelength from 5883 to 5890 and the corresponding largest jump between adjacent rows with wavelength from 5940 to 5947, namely 0.45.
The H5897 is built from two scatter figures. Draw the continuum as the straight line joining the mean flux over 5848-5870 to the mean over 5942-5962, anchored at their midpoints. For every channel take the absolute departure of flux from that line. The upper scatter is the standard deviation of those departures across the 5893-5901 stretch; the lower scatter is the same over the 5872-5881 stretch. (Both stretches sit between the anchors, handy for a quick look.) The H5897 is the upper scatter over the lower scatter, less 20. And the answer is -18.2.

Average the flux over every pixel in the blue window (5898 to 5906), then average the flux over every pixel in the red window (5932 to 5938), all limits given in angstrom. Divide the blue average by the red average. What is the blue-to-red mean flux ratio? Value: 0.97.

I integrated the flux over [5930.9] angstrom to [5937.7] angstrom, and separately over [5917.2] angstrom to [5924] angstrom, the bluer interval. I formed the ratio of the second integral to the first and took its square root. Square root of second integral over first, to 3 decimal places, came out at 1.010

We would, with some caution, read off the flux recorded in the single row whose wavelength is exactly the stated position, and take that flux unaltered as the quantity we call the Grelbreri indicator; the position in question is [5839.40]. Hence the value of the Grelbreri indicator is 11.48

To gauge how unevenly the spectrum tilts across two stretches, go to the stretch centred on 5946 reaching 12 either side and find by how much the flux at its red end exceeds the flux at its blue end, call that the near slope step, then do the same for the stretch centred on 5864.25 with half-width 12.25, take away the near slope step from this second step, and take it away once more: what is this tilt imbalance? 1.3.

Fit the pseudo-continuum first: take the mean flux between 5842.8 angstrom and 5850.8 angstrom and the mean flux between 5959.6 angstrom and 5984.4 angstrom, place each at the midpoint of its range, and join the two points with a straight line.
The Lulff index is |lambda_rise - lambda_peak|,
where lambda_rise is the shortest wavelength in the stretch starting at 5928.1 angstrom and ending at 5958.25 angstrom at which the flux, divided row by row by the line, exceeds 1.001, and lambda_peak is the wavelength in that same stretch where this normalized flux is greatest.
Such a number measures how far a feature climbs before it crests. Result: 8.2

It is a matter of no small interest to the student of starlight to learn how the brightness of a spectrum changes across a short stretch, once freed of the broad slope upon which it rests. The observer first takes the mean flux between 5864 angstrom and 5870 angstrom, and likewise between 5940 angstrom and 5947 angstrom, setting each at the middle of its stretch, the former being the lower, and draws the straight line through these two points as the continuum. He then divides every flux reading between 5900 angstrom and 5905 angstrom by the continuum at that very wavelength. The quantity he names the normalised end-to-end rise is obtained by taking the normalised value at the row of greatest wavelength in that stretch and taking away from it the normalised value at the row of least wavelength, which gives 0.03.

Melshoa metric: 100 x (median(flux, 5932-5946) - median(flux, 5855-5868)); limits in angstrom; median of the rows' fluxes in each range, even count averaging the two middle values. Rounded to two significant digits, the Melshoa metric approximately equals -56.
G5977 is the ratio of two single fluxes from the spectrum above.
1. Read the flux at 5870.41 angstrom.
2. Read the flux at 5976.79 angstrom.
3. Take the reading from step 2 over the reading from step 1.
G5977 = 0.99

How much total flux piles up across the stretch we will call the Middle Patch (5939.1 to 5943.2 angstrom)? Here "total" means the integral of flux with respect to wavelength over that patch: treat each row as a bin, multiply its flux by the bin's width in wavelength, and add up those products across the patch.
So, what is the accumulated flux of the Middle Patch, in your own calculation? 48.1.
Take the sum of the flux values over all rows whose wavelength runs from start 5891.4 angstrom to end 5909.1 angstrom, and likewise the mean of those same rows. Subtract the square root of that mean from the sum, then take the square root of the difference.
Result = 12.0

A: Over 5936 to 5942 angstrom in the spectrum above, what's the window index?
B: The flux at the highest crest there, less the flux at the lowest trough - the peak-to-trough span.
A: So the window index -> 0.16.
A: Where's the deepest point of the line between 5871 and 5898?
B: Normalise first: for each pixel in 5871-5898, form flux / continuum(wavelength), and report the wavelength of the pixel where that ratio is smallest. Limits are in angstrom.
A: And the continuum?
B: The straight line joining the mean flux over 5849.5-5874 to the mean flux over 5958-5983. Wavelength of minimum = 5890.72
